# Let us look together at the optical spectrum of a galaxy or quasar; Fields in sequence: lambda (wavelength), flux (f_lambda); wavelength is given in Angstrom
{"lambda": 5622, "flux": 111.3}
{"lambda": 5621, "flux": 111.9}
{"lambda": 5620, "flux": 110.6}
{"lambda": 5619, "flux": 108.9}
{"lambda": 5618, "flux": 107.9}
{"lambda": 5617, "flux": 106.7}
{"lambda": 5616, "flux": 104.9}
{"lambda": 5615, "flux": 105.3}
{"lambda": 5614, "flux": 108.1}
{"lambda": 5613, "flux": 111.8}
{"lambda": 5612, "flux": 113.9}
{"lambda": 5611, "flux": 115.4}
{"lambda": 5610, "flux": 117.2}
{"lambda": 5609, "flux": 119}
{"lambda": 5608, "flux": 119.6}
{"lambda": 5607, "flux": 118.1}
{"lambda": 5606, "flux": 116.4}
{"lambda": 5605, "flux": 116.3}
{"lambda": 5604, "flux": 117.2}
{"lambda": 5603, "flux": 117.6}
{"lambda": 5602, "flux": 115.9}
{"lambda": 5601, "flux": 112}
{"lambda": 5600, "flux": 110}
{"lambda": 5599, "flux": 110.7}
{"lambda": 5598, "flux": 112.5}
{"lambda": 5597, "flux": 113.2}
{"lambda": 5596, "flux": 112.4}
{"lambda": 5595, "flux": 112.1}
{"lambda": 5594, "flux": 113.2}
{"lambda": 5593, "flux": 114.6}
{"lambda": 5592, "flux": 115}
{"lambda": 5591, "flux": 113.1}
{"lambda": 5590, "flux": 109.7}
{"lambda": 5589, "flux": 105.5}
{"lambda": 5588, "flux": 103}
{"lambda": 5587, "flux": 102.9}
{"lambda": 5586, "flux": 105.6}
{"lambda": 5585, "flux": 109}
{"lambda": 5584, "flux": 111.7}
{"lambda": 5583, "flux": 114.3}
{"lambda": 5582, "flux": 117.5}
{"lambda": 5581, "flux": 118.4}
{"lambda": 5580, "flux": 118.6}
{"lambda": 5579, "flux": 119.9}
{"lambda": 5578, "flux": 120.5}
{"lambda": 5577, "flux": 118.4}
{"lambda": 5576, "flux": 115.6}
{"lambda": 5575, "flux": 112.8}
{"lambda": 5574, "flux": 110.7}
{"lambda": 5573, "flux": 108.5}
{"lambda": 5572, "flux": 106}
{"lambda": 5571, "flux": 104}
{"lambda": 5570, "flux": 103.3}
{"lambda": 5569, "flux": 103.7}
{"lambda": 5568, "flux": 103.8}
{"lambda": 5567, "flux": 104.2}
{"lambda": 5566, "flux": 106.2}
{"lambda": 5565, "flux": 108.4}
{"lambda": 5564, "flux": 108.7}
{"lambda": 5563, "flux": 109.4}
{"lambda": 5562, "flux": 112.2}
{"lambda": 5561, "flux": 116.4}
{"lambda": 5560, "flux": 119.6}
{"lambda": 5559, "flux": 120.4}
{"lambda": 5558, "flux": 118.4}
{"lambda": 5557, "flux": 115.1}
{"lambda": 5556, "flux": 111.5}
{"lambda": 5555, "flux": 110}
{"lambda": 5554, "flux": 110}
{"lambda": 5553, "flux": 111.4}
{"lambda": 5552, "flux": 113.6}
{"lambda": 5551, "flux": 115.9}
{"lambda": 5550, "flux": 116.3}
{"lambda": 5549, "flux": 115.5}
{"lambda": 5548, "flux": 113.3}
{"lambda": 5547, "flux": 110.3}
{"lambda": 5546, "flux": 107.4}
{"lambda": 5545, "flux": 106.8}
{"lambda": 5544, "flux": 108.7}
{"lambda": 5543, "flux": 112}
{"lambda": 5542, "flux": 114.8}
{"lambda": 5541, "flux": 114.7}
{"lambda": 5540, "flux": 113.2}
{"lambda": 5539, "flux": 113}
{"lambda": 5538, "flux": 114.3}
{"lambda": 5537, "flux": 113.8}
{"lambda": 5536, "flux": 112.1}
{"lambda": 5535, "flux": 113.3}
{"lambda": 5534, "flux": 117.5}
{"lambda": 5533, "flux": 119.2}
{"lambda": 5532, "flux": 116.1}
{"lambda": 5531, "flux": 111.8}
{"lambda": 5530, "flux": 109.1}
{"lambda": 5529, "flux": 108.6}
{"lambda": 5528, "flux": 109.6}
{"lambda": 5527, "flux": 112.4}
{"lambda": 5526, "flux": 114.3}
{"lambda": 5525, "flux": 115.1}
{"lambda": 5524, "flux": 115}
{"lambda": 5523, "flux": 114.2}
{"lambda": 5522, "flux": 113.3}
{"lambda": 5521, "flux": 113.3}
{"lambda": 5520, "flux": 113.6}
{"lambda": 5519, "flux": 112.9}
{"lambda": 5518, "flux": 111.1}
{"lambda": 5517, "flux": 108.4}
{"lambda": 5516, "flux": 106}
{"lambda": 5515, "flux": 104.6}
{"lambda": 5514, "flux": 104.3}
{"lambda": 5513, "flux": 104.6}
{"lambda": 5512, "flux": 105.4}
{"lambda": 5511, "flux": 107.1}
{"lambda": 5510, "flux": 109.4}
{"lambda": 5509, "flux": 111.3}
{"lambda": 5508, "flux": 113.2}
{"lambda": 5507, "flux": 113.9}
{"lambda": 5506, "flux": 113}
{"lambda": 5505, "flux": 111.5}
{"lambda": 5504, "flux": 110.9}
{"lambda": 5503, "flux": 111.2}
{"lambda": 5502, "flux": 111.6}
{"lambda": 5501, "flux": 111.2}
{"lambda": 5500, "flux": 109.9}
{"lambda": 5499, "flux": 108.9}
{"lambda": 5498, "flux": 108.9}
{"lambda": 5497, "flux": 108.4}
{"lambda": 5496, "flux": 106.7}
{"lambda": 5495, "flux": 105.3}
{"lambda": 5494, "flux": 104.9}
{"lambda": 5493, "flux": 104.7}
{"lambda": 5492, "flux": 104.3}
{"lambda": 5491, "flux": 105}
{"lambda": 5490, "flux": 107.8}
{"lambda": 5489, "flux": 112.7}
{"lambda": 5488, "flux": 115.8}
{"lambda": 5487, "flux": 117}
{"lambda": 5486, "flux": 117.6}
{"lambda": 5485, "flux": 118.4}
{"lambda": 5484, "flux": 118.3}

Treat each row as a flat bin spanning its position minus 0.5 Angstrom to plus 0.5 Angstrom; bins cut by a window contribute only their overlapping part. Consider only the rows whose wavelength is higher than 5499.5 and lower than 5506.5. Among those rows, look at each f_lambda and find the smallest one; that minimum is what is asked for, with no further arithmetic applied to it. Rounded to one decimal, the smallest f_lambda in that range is 109.9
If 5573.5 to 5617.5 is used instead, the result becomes 102.9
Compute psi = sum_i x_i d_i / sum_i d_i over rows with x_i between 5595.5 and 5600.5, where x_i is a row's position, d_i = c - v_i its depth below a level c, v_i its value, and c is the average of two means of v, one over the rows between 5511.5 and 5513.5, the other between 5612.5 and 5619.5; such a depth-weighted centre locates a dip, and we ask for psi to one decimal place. 5597.7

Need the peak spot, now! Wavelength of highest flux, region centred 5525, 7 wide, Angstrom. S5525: 5525 Angstrom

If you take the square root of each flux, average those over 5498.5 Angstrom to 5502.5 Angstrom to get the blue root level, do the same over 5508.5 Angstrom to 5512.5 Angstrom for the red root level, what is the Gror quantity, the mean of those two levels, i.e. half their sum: 10.5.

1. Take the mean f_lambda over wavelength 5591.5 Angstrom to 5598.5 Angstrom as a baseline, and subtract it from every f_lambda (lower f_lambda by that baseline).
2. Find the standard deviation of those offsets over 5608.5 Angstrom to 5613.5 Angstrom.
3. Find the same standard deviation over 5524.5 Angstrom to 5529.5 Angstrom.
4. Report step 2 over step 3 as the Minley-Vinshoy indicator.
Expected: 1.0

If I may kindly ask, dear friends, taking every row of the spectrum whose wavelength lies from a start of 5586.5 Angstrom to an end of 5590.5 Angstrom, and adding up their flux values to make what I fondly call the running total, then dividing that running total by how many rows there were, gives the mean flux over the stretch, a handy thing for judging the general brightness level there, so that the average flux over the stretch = 105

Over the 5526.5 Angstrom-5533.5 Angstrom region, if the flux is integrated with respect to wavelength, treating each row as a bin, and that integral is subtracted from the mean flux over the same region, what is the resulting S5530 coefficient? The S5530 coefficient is -674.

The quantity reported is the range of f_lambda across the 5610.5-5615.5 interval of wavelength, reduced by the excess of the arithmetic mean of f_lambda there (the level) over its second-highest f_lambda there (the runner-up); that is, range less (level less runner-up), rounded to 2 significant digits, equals 13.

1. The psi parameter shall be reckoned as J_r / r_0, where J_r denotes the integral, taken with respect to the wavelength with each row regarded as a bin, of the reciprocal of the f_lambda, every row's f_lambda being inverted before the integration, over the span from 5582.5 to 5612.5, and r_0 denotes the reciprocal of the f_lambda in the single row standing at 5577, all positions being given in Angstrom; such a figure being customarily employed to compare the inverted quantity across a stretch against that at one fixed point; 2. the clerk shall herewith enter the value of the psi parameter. 32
